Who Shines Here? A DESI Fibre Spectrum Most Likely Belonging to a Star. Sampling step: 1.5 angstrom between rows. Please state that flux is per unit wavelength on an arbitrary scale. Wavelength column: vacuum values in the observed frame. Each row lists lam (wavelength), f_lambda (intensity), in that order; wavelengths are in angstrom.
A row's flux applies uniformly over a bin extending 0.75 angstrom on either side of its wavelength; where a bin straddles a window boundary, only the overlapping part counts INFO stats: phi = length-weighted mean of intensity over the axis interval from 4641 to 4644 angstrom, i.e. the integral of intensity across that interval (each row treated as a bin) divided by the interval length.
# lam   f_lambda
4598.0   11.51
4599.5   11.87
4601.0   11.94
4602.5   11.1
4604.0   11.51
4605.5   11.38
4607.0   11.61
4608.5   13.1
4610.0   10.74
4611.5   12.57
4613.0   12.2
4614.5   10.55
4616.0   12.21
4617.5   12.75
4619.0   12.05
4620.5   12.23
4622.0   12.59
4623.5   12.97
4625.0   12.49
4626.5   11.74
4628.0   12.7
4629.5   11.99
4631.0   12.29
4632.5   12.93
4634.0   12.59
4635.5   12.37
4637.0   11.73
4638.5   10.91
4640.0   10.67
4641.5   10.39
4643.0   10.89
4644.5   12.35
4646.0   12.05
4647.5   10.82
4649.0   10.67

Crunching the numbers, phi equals 10.8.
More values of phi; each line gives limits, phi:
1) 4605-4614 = 11.9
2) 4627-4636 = 12.5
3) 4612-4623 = 12.1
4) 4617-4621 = 12.3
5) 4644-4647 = 12.1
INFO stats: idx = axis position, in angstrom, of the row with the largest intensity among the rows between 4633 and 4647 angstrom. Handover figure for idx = 4634.0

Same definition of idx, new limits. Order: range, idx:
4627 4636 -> 4632.5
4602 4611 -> 4608.5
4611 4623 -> 4617.5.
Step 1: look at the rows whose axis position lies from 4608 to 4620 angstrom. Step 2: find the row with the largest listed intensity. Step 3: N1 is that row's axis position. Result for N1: 4608.5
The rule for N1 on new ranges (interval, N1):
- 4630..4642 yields 4632.5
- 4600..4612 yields 4608.5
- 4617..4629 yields 4623.5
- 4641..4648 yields 4644.5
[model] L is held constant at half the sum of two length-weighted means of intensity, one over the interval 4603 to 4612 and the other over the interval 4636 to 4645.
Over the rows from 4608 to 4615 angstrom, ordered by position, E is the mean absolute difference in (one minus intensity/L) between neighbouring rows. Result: 0.135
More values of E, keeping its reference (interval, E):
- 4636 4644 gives 0.040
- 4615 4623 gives 0.039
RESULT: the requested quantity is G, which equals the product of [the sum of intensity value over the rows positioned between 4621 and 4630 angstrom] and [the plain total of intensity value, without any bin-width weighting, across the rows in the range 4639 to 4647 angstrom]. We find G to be 4197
